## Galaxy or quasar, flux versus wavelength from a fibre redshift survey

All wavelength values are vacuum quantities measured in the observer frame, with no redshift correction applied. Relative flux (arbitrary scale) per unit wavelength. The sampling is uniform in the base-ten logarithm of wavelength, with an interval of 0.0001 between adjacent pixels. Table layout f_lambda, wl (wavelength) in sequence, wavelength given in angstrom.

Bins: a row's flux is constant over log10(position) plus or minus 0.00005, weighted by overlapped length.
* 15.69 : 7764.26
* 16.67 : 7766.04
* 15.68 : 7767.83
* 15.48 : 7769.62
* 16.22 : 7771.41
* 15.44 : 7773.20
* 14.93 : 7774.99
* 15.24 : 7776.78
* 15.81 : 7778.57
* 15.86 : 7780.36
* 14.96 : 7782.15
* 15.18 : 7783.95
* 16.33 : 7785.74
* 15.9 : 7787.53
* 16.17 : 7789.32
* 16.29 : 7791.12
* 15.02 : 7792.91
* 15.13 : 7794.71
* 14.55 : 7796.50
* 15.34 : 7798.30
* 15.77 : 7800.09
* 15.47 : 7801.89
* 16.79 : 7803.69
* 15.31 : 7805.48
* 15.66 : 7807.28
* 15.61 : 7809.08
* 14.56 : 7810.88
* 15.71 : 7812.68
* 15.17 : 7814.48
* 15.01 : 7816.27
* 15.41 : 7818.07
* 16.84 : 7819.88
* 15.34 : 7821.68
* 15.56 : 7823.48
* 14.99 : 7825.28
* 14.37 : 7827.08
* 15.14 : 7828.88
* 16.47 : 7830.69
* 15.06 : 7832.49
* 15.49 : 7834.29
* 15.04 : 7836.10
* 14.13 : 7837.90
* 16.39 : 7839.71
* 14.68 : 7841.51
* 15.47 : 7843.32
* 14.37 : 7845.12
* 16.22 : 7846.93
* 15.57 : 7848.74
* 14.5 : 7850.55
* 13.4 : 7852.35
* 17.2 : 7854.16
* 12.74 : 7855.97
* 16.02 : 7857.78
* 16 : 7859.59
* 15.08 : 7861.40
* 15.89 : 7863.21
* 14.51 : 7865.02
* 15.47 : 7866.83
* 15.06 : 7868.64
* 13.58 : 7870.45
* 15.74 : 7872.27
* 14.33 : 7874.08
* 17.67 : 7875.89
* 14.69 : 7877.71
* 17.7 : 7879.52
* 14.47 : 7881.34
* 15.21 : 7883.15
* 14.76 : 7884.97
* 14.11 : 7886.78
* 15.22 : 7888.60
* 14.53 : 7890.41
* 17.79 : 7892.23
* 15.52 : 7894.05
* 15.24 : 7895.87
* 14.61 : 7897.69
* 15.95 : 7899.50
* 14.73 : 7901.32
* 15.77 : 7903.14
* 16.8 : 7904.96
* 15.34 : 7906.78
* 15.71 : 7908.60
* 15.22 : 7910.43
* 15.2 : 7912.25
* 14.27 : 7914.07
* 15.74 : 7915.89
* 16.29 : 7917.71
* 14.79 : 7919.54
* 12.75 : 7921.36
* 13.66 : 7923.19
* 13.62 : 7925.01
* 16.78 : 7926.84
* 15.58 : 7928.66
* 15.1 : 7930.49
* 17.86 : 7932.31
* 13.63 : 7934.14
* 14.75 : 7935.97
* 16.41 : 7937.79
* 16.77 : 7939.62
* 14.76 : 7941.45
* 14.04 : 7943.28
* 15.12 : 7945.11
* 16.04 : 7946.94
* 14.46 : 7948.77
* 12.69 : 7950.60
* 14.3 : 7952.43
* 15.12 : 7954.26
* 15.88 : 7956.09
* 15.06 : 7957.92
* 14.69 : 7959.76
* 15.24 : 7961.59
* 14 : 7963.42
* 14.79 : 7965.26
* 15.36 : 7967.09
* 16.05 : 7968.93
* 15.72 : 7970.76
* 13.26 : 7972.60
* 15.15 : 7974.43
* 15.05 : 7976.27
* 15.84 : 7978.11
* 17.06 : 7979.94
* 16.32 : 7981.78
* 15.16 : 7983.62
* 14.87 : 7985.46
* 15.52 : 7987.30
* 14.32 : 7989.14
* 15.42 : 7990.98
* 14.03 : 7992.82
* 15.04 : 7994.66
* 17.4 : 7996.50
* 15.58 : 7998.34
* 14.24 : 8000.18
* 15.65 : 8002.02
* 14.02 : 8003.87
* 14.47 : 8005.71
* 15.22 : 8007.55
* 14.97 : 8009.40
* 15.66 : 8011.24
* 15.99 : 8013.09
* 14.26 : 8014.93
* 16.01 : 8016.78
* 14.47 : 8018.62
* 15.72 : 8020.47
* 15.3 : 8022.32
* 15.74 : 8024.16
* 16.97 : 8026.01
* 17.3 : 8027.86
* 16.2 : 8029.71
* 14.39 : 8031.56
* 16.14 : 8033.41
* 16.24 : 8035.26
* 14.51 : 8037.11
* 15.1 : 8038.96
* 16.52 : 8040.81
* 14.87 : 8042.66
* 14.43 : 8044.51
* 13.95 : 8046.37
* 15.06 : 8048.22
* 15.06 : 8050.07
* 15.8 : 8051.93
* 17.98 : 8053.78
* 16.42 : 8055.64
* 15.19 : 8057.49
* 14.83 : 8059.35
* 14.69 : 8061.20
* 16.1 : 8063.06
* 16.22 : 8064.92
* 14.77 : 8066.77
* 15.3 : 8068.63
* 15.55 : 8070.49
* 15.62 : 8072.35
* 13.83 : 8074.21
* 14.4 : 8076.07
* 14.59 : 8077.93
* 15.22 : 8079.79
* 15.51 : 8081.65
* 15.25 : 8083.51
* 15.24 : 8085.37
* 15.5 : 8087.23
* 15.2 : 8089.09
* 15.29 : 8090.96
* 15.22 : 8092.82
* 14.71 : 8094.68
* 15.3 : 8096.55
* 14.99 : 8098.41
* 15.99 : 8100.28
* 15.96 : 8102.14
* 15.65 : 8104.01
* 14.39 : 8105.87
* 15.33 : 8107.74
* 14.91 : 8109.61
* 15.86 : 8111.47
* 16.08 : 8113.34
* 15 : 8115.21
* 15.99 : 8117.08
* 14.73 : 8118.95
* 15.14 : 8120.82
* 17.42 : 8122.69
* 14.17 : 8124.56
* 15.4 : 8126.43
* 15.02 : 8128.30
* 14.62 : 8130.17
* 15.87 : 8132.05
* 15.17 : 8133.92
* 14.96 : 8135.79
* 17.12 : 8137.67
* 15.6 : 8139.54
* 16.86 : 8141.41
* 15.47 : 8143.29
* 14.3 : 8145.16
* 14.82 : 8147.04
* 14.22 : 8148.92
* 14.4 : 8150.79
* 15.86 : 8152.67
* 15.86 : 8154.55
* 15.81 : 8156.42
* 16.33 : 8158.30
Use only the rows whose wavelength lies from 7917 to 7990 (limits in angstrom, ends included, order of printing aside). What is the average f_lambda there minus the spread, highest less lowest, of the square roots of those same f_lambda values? 14.4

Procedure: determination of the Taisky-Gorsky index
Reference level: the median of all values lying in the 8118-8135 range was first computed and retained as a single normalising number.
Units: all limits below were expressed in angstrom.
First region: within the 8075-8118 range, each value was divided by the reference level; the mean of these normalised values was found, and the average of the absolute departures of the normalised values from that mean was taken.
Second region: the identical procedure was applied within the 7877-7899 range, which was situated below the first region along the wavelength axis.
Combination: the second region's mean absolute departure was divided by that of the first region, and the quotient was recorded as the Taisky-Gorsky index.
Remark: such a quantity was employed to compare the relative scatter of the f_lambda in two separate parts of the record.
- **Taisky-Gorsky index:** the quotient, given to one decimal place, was 2.2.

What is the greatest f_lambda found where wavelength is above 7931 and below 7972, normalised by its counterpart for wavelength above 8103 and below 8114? 1.11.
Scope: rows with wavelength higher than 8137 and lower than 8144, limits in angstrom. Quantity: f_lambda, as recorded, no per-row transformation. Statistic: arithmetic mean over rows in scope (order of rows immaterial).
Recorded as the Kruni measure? 16.3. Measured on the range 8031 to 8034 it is 15.3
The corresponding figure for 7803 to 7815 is 15.5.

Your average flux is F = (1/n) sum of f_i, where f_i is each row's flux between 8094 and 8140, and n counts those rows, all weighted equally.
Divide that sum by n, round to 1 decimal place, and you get 15.4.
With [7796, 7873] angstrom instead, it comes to 15.3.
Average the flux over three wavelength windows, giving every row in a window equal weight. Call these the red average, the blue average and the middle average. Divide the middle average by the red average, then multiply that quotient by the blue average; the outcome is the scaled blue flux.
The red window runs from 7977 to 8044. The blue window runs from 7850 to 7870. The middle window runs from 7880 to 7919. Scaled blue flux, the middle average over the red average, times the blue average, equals 15.0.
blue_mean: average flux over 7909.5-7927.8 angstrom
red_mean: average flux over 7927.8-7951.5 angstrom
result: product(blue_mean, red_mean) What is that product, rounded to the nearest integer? 225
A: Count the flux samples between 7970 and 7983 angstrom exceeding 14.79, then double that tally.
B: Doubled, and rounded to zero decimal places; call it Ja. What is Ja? 12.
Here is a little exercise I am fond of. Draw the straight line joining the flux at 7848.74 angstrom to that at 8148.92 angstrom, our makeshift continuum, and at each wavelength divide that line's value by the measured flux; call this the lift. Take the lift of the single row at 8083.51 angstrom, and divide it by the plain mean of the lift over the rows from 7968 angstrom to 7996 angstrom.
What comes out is 0.97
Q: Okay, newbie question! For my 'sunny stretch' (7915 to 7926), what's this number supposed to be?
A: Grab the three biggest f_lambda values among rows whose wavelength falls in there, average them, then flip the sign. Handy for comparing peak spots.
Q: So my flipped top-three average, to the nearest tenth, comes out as -15.6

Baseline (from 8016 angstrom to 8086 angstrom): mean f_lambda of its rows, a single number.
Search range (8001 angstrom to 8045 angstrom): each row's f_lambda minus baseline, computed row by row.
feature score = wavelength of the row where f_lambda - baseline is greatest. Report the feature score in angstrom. 8027.86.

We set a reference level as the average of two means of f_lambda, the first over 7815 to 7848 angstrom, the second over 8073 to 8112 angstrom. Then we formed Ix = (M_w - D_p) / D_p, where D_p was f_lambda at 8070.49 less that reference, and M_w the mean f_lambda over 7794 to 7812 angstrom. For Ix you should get 50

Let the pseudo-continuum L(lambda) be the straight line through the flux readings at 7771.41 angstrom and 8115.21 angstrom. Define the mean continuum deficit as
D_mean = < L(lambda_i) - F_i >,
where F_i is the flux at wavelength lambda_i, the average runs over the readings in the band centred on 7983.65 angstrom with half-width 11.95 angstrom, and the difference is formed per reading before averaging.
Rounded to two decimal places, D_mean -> 0.31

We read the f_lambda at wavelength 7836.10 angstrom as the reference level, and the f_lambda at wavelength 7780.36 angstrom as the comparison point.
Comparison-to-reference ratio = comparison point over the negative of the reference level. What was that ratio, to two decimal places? -1.05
